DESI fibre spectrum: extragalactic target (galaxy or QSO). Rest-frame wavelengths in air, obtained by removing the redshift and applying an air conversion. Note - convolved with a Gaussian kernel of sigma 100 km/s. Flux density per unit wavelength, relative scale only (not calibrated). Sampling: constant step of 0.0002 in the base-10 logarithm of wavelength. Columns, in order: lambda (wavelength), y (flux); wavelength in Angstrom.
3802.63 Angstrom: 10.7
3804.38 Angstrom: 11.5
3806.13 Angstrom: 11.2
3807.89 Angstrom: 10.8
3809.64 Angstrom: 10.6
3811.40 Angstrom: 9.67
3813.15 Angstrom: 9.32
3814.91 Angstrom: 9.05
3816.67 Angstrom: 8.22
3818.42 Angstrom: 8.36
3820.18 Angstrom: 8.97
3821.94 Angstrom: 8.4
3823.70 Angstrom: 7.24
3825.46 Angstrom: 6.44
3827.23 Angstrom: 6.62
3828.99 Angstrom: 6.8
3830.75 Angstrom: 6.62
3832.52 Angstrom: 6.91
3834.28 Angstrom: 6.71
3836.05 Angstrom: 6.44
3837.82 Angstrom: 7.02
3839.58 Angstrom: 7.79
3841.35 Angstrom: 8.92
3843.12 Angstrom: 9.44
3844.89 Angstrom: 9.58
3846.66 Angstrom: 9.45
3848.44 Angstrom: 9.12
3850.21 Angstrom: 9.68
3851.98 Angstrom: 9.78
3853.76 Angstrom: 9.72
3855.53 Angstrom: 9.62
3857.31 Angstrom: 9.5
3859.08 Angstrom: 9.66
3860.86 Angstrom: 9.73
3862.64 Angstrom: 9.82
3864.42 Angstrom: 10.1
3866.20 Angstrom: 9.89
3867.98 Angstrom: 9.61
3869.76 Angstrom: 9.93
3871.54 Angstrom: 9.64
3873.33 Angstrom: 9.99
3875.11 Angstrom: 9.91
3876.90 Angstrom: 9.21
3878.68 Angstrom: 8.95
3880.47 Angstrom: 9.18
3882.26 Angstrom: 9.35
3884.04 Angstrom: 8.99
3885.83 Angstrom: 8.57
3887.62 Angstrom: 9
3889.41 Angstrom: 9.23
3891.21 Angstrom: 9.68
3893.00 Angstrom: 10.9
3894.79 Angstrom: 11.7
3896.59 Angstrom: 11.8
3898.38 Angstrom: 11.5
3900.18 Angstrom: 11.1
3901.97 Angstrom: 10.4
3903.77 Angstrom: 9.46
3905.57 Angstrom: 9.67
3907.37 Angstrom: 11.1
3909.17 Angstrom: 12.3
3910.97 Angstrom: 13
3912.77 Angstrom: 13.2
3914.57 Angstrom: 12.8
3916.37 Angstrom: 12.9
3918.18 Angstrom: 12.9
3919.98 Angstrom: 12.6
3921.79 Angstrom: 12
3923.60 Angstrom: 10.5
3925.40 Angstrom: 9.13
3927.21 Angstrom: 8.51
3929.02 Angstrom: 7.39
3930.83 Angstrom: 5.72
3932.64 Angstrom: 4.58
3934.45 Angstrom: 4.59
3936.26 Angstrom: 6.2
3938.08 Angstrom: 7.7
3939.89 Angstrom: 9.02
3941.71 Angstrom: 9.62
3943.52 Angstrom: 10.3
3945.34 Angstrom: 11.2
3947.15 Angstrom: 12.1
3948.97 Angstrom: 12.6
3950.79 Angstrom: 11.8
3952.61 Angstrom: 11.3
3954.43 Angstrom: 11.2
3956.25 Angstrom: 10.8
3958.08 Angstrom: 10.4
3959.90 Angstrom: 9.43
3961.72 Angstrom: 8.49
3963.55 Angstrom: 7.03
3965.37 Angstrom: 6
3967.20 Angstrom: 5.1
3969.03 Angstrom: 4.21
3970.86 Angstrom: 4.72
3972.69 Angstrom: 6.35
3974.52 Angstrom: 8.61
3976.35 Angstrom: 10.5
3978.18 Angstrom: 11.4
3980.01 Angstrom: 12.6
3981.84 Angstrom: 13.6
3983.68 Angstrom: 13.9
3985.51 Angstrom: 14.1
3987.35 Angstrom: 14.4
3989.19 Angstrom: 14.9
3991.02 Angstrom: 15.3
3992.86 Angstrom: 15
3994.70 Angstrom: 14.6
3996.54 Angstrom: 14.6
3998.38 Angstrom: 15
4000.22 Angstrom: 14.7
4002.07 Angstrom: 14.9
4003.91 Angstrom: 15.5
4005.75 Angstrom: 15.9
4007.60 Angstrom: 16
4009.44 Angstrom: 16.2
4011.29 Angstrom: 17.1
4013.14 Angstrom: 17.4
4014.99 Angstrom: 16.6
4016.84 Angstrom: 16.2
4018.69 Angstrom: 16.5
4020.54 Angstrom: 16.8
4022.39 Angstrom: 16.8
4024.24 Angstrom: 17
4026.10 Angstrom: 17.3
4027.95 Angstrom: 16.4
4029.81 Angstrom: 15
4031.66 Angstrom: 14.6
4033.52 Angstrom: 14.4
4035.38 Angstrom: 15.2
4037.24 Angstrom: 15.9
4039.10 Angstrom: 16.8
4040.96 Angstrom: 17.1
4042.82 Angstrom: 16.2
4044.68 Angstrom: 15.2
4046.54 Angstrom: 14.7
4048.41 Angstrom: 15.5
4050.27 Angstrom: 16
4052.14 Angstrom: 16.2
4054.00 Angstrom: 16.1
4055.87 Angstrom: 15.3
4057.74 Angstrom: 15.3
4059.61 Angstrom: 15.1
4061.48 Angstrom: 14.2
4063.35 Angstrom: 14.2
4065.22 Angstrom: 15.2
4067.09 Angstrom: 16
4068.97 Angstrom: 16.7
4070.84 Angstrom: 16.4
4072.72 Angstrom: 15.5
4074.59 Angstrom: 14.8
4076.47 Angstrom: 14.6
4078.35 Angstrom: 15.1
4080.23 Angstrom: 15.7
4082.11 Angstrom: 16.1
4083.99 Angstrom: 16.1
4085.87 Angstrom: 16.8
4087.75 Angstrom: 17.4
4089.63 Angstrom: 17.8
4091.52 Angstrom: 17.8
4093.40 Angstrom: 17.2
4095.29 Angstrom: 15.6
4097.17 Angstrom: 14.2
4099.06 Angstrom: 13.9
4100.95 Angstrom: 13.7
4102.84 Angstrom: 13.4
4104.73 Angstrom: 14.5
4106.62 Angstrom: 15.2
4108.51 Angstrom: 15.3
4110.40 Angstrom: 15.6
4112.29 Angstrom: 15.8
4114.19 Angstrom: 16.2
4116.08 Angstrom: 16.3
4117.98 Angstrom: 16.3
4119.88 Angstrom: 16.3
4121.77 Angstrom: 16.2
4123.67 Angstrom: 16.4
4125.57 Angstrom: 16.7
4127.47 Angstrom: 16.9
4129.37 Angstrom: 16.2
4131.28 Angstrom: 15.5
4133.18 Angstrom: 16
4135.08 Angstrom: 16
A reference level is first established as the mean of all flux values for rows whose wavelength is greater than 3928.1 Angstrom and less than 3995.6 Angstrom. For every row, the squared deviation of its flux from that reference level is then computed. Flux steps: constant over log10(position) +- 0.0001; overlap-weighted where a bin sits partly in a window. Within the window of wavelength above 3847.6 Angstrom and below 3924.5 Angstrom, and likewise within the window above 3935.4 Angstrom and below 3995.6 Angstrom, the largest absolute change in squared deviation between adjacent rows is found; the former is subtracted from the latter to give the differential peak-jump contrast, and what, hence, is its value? 10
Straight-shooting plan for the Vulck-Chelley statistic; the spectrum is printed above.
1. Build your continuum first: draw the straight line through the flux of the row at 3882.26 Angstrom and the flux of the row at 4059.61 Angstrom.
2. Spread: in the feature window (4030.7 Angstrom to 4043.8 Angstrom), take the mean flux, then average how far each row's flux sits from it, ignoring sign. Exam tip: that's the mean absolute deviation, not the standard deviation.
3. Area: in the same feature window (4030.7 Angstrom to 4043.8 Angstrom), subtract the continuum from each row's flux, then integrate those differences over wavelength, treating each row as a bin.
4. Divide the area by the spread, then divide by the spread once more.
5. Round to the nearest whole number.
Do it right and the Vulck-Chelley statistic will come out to 24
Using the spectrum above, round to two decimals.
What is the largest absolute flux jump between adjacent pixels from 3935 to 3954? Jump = 1.50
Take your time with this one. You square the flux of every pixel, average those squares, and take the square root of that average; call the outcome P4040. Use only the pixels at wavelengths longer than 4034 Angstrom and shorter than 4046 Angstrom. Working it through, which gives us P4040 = 16.1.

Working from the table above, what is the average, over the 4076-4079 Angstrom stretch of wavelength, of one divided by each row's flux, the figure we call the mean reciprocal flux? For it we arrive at 0.067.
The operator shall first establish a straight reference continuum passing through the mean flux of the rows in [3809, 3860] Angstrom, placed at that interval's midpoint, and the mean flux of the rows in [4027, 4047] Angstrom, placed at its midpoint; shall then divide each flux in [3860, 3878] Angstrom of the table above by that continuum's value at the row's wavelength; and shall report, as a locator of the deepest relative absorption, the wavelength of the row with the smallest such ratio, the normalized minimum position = 3876.90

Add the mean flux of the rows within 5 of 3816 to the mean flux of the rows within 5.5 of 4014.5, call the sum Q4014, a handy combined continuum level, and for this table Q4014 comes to 26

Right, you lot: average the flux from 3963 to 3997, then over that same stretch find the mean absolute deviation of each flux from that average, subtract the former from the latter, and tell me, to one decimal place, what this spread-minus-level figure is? -7.2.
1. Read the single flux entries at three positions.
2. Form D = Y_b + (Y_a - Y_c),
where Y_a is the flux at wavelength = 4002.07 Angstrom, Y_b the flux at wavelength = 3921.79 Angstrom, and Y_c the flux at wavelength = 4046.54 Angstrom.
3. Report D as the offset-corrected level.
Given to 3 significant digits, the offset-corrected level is 12.2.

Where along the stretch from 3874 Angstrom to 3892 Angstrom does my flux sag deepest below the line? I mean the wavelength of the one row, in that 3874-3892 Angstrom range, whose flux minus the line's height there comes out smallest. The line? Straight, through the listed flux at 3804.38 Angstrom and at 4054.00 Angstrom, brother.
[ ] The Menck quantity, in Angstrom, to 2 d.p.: 3885.83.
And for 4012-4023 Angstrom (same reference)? 4016.84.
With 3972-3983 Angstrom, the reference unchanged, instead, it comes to 3972.69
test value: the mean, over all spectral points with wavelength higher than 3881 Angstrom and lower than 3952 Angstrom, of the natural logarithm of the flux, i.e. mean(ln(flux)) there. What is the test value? 2.3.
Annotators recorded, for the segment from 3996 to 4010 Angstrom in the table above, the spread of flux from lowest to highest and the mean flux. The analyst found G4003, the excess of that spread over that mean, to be -14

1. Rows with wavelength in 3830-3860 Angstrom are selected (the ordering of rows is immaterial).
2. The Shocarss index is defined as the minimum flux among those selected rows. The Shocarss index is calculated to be 6.44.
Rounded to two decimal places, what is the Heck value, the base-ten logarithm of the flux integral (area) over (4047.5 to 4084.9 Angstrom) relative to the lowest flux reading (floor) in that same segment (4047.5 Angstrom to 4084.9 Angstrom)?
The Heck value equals 1.61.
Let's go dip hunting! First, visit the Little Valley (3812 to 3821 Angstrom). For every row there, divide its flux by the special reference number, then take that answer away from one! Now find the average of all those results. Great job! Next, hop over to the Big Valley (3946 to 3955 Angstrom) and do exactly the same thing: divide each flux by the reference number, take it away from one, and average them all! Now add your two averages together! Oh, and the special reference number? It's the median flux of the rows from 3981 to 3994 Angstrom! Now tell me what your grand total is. 0.57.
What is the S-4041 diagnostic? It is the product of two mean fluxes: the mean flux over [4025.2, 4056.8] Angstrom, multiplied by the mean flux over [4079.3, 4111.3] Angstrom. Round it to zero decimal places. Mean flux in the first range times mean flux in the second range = 247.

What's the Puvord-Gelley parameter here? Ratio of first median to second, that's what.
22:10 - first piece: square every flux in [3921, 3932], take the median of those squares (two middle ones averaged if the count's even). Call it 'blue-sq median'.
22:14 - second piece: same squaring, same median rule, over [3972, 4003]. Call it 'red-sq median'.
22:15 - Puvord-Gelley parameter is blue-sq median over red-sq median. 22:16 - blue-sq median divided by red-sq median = 0.376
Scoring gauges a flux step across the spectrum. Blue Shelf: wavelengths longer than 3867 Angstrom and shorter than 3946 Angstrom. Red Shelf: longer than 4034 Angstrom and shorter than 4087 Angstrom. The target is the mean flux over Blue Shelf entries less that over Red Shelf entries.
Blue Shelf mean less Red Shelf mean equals -5.8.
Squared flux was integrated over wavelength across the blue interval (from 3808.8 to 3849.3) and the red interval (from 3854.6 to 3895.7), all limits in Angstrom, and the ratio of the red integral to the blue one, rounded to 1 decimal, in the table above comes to 1.4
